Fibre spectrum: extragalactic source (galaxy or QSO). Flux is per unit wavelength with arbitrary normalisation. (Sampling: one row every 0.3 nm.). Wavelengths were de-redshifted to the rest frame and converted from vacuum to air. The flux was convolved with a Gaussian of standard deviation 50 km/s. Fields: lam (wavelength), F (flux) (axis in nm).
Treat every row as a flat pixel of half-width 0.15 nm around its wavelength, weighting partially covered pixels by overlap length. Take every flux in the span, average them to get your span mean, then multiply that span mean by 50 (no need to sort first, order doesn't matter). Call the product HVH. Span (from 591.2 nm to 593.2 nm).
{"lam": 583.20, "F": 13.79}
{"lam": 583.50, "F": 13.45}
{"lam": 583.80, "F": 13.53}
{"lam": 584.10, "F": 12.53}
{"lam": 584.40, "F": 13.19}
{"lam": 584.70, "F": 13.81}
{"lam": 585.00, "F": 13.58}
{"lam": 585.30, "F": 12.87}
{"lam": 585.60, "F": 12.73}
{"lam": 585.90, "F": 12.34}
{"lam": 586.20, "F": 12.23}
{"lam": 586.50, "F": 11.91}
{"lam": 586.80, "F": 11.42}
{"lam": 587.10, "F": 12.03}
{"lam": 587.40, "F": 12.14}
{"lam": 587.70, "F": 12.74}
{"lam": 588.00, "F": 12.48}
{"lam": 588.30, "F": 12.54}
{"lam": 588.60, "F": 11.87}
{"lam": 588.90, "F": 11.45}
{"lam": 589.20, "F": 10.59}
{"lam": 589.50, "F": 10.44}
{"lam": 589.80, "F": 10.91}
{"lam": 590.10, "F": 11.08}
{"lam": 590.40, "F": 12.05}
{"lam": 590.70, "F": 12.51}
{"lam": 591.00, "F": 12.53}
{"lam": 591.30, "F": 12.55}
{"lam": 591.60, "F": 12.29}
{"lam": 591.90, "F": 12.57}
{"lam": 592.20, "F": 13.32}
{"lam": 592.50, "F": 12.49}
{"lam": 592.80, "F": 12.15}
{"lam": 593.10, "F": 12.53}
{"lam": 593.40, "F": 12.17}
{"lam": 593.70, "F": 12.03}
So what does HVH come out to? 628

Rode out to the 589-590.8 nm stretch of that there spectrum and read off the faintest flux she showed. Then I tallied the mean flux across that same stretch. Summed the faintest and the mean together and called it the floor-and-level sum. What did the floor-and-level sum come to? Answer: 21.7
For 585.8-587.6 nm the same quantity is 23.4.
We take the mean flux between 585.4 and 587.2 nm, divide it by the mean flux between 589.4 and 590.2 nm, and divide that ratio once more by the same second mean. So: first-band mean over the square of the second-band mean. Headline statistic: 0.104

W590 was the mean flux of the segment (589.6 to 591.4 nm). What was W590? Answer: 11.9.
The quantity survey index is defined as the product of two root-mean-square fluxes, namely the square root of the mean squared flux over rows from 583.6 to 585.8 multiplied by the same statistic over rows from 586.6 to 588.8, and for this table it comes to 161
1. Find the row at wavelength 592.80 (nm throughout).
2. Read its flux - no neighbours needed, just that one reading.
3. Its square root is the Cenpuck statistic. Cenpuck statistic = 3.49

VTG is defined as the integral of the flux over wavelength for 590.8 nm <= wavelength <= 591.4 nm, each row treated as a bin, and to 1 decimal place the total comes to 7.5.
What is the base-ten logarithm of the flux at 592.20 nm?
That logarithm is 1.12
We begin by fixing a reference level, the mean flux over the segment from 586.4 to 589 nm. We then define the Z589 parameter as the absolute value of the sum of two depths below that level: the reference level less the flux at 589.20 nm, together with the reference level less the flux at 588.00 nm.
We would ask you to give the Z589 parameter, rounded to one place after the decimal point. 1.1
